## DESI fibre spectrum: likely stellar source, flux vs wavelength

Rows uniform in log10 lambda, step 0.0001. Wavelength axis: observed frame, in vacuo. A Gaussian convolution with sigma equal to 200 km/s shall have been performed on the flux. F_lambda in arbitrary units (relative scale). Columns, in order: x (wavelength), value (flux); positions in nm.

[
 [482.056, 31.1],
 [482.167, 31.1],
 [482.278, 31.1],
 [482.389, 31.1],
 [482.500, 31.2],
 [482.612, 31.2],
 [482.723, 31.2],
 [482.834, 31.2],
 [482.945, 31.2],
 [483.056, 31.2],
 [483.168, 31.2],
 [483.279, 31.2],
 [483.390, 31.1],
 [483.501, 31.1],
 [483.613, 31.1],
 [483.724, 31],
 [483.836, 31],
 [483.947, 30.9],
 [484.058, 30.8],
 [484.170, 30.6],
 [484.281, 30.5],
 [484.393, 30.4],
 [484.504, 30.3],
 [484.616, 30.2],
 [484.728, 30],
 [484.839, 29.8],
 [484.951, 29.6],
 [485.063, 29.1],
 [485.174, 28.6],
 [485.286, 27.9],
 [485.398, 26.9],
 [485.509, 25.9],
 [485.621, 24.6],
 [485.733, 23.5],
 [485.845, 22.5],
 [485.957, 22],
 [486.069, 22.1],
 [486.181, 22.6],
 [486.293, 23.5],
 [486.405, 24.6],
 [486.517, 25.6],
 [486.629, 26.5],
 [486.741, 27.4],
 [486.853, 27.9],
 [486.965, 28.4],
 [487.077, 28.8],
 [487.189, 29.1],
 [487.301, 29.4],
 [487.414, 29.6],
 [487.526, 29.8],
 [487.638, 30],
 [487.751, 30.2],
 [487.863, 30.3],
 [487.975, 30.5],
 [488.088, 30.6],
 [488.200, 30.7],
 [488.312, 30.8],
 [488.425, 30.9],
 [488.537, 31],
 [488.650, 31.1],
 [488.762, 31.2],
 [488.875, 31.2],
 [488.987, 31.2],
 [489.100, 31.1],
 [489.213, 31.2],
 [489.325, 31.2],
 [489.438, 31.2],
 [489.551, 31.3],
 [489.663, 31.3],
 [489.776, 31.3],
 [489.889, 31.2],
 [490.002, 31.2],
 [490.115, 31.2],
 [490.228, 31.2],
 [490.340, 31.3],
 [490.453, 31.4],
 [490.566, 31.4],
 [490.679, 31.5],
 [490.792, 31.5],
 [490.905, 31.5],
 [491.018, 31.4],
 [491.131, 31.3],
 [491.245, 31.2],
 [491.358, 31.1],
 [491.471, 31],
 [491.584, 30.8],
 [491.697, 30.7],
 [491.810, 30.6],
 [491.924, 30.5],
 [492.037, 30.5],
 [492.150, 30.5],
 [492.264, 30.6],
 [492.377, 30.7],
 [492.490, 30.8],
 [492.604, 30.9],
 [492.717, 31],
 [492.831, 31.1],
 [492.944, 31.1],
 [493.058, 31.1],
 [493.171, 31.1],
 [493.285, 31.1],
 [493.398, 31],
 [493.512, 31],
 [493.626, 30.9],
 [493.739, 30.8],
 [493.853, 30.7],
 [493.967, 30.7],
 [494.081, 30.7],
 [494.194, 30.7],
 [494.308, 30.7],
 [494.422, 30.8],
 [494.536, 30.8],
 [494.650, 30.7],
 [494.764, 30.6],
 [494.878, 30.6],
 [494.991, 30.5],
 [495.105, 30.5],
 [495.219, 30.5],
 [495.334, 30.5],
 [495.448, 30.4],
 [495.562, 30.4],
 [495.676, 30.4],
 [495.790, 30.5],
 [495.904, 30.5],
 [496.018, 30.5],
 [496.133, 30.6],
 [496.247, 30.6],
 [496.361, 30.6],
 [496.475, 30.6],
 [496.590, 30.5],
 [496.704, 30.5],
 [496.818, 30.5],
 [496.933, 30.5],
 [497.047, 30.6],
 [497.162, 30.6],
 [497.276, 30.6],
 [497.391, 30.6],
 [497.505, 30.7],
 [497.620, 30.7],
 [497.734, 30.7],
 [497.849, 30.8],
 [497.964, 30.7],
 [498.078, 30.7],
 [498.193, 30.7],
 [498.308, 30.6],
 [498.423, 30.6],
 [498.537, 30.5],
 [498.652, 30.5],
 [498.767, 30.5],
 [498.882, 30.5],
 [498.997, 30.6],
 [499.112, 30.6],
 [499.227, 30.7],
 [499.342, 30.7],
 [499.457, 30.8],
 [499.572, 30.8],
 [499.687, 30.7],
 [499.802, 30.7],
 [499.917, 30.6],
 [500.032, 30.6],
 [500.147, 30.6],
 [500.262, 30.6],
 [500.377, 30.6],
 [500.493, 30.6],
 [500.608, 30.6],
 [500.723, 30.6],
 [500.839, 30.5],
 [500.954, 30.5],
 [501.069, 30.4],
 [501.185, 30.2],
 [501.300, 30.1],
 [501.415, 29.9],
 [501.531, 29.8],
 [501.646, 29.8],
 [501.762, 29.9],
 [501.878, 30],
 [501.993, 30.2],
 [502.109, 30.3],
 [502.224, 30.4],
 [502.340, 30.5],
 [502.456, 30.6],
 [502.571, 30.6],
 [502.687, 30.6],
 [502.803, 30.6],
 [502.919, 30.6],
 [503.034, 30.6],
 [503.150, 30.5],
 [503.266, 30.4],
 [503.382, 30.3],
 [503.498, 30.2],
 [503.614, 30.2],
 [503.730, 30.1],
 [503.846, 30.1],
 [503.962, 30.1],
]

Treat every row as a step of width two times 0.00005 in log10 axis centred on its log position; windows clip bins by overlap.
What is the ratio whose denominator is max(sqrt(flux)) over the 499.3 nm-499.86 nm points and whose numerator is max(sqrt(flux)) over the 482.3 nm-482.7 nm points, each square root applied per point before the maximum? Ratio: 1.01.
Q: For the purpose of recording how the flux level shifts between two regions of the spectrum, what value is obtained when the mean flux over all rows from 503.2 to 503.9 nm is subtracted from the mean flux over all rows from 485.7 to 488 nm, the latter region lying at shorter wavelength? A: -3.3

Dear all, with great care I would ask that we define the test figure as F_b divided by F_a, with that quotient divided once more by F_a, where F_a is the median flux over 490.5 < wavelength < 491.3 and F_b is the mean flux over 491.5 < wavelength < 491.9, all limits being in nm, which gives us 0.0311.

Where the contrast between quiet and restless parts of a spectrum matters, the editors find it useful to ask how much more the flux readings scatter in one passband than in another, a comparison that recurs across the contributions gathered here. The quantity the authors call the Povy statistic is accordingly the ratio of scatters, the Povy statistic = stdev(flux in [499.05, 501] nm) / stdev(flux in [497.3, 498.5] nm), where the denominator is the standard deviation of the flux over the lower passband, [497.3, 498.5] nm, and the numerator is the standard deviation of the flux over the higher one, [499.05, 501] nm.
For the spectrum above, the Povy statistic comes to 1.4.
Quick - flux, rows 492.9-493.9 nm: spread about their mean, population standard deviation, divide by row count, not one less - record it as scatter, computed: 0.14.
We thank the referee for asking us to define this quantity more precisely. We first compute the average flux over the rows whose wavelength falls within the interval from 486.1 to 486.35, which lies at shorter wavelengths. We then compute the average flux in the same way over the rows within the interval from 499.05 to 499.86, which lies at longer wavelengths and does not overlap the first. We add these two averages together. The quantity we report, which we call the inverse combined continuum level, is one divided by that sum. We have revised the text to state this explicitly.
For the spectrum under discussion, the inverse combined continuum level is 0.0186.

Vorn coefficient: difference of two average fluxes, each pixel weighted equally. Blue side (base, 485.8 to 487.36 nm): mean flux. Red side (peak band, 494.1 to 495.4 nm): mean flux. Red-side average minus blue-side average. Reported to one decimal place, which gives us 4.9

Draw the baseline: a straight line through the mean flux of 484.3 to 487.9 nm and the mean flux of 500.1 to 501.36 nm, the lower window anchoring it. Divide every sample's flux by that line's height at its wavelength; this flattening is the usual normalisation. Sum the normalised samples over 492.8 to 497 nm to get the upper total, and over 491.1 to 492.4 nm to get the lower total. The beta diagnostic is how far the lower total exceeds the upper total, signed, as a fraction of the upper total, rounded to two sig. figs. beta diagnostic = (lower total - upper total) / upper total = -0.67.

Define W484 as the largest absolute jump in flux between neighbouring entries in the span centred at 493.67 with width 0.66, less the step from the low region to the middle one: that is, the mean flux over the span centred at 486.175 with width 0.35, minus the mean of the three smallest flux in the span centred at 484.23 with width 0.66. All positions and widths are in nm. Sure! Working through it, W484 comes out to 7.8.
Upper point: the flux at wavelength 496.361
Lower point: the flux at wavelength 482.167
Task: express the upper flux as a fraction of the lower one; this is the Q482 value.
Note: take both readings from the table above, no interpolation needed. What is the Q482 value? 0.98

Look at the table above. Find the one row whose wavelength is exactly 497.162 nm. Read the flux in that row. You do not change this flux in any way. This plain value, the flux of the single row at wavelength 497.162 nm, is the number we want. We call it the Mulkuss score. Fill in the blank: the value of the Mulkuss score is 30.6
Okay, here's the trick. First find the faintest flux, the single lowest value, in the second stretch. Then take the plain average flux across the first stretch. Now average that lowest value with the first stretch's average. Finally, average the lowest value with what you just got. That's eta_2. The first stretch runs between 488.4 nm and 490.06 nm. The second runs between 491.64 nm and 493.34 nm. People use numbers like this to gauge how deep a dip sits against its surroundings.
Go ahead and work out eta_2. 30.7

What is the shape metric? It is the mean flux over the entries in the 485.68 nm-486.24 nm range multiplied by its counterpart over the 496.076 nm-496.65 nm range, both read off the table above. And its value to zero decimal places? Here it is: 689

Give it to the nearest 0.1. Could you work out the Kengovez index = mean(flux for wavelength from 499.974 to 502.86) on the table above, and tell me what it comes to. 30.4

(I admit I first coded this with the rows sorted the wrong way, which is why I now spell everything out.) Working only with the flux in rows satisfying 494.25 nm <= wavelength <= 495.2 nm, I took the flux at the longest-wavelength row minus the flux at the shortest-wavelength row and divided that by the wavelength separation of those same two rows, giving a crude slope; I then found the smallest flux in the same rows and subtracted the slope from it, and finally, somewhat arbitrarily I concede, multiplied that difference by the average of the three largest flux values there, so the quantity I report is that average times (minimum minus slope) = 946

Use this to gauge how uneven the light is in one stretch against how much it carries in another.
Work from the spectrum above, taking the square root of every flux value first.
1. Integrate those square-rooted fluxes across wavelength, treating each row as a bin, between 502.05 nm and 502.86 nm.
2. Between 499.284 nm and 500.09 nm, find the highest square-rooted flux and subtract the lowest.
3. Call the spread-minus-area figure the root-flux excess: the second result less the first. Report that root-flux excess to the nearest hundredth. -4.46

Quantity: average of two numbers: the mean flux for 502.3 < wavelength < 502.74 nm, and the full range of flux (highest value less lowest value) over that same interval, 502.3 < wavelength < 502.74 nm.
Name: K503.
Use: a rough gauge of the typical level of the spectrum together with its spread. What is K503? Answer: 15.34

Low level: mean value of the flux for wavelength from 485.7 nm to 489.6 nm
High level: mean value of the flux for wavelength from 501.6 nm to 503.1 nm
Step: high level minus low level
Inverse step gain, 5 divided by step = 3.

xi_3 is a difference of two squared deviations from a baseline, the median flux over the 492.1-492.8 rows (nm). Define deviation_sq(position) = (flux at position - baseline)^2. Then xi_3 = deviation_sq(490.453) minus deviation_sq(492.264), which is 0.40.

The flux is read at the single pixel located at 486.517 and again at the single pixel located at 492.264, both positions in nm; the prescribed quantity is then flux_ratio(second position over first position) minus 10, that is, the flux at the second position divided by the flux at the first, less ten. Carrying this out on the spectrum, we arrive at -8.80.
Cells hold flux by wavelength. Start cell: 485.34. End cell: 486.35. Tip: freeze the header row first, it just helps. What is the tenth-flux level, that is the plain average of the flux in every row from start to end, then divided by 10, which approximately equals 2.37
